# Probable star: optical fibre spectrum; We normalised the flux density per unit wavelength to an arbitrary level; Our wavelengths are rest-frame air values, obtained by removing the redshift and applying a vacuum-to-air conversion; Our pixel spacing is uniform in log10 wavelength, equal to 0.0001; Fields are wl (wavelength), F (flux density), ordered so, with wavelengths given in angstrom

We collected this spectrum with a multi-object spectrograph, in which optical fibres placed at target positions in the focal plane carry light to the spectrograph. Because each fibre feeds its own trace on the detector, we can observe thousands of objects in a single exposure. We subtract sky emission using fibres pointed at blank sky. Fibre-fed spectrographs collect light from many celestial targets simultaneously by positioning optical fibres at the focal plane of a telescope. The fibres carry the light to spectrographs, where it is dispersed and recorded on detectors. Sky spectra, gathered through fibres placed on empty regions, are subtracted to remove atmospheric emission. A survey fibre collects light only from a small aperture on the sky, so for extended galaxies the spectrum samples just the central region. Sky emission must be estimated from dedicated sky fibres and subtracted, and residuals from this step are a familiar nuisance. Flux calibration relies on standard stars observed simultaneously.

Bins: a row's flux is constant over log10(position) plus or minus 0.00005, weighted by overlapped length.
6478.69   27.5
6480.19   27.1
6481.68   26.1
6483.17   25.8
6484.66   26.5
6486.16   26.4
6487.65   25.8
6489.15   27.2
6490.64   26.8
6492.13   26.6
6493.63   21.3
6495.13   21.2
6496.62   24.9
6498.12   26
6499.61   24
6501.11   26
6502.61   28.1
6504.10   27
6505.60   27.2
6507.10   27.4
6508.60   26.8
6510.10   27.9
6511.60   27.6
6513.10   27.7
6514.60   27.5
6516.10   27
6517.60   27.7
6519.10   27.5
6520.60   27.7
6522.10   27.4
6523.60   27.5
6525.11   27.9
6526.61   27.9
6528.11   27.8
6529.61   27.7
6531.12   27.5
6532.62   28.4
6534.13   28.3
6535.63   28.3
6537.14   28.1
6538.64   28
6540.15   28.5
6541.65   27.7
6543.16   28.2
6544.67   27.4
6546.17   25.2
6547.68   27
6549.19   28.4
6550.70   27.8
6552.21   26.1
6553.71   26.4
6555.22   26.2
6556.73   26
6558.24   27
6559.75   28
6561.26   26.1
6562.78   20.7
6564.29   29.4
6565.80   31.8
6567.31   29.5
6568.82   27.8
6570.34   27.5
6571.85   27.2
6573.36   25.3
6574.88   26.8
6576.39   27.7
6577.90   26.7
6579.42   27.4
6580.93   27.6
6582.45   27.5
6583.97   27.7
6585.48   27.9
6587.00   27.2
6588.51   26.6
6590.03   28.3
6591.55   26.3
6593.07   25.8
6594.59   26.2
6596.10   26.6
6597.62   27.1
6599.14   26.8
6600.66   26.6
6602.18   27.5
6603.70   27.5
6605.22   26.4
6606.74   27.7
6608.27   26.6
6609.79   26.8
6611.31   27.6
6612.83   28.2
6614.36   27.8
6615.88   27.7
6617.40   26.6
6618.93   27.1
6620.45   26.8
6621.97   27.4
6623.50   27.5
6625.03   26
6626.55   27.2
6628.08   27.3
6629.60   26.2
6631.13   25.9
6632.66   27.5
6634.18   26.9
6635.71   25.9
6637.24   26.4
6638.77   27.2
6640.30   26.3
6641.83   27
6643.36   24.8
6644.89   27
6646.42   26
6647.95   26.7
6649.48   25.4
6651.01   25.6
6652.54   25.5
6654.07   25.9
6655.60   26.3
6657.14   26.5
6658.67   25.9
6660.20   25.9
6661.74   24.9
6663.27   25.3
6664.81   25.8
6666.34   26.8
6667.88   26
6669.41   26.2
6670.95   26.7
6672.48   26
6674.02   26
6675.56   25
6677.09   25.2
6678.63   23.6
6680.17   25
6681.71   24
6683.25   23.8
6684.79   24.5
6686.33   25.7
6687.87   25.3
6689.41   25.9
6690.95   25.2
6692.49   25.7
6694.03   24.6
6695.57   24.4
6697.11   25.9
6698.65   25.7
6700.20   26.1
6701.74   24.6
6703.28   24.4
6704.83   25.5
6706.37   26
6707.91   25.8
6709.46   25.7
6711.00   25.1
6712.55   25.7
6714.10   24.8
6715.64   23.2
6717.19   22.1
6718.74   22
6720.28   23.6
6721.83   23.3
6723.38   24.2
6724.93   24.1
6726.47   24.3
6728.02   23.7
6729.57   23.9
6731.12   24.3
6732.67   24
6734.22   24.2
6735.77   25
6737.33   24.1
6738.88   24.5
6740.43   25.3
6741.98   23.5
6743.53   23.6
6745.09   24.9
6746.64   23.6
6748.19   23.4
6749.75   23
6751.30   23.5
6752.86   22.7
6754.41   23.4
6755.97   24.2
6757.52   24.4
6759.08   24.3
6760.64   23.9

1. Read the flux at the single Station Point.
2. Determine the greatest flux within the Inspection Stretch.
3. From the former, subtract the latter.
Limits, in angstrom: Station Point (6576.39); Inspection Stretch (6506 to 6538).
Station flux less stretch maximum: -0.7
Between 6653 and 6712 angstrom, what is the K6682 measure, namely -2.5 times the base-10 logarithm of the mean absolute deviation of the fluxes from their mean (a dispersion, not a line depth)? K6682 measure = 0.48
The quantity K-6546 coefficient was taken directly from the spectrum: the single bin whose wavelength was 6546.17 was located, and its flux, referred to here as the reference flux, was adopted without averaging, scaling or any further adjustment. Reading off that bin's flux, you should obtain 25.2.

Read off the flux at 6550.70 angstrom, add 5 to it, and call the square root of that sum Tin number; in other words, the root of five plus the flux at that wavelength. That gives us 5.73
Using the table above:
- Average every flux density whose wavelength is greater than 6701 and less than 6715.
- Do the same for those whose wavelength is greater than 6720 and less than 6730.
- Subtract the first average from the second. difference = -1.4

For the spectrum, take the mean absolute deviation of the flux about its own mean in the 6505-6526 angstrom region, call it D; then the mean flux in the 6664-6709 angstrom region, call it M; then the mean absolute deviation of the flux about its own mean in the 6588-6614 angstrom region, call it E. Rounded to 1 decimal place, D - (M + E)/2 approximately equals -12.7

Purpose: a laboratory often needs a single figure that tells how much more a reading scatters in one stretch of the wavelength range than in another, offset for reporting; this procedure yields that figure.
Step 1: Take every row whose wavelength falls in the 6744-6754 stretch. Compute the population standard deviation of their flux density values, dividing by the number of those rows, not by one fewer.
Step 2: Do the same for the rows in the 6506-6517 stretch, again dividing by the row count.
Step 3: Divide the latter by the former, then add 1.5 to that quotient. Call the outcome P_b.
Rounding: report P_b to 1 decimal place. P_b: 2.0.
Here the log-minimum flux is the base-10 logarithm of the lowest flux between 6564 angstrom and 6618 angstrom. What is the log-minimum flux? 1.40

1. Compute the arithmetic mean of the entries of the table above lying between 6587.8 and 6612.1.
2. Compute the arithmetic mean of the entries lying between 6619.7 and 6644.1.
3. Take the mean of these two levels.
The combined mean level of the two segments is 26.8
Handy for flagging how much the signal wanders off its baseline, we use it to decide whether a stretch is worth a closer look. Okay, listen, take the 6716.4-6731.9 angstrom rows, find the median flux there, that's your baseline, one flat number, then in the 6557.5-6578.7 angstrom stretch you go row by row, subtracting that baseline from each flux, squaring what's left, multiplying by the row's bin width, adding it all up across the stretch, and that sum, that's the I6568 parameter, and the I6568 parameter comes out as 373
